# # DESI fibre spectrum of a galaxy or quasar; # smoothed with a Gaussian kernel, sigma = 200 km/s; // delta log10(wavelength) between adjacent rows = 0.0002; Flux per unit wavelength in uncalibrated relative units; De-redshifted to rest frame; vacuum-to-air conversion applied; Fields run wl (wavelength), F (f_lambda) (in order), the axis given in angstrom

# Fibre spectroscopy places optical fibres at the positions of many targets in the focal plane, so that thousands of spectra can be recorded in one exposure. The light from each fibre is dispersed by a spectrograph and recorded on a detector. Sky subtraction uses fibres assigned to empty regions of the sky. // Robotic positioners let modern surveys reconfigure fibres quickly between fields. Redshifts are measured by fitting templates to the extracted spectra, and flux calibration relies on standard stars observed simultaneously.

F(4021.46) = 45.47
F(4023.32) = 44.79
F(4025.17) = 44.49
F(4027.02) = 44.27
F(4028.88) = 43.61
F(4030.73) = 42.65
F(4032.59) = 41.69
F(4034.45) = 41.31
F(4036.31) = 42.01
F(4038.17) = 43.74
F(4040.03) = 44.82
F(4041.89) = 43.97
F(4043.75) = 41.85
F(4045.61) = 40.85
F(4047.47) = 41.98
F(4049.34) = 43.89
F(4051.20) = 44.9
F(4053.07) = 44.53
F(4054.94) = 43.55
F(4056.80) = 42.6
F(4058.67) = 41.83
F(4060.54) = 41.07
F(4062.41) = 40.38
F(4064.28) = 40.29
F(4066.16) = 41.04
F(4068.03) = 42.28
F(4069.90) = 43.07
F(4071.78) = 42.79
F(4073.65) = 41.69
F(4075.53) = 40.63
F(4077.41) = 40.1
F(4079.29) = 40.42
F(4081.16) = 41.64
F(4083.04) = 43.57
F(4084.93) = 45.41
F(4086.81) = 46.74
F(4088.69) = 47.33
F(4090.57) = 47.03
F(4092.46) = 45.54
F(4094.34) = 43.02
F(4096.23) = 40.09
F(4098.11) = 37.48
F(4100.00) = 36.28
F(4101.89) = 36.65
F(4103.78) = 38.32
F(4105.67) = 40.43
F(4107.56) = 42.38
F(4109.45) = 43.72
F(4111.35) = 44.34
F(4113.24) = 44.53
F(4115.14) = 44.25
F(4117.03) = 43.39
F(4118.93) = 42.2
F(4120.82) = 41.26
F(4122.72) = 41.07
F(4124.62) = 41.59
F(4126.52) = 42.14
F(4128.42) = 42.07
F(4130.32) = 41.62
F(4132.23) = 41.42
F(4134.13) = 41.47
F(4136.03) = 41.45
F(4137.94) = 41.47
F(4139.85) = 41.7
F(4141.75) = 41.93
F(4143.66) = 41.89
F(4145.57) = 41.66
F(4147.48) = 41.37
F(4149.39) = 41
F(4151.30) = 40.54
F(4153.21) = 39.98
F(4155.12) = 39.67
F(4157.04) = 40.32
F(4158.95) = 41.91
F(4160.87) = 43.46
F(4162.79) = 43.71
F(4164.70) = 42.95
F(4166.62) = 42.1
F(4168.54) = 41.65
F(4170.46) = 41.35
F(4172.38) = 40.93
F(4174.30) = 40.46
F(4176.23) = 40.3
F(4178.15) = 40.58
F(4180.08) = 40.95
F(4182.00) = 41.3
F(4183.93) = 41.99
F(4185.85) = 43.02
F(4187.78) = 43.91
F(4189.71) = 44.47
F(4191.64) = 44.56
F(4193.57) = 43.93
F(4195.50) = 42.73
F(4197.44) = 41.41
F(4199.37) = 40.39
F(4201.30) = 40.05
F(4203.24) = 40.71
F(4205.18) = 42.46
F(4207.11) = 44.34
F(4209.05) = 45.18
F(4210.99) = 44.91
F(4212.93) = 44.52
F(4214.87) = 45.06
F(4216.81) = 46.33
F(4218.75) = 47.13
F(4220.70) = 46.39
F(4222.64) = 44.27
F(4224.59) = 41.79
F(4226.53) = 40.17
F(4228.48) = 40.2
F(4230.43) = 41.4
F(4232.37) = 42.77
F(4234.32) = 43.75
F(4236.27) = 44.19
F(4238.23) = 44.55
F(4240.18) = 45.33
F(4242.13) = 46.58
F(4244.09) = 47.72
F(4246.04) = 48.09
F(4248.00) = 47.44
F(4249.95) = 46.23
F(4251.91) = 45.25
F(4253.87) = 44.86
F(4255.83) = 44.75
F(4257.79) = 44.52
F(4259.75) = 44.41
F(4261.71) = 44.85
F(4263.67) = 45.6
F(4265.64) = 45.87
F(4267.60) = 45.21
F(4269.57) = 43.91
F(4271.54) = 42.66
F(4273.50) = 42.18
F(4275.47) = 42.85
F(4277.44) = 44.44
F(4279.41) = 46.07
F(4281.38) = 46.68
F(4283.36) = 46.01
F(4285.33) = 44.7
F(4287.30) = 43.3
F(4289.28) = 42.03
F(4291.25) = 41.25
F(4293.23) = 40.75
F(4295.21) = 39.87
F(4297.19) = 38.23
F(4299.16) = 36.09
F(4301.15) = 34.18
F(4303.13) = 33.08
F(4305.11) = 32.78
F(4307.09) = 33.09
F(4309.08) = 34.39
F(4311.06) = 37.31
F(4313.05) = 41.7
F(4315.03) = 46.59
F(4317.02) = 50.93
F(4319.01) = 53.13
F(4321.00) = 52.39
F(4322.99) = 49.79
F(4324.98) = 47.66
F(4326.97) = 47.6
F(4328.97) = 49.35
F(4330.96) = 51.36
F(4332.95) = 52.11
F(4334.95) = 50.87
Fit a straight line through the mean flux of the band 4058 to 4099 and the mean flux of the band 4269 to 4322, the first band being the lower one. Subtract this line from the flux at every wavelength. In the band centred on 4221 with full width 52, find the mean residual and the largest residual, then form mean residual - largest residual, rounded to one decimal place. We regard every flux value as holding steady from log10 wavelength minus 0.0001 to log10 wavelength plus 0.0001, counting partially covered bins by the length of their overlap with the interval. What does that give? -4.4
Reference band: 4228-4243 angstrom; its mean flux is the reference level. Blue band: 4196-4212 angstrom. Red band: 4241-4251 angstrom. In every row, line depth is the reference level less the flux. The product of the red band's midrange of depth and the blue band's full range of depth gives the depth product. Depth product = -18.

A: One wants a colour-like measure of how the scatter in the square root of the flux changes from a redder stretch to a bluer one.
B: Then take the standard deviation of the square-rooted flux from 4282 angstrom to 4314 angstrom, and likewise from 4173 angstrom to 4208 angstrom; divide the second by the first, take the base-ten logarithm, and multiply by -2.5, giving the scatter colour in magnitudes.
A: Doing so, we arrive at 1.1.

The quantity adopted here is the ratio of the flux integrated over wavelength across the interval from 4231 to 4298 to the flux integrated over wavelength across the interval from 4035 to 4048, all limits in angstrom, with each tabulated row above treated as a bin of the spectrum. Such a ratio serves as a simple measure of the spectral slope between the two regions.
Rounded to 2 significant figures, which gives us 5.3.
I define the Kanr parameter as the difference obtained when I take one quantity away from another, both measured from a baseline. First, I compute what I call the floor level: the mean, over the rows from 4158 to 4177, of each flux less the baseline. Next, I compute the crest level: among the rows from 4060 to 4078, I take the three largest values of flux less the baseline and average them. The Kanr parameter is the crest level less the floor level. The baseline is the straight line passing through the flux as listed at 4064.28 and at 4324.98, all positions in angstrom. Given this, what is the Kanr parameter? 3.6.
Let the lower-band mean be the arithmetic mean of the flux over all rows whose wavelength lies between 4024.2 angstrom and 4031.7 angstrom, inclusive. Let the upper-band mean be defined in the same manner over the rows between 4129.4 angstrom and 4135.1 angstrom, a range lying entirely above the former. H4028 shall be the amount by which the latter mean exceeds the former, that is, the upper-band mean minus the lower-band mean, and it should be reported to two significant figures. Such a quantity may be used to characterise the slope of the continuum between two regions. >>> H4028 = -2.3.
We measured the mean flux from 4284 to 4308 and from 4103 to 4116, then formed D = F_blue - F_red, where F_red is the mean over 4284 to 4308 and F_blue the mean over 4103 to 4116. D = 4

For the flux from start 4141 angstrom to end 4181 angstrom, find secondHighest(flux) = 43.46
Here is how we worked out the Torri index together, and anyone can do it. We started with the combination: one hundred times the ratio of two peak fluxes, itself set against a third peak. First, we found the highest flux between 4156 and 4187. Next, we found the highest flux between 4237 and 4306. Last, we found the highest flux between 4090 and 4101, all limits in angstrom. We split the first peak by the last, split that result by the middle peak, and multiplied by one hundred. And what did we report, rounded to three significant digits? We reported 1.93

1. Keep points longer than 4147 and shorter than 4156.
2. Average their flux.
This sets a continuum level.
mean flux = 40.5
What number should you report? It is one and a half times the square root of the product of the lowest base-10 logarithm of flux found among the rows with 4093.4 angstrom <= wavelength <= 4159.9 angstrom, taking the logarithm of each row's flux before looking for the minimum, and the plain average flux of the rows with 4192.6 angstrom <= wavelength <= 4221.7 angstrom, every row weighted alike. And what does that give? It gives 12.38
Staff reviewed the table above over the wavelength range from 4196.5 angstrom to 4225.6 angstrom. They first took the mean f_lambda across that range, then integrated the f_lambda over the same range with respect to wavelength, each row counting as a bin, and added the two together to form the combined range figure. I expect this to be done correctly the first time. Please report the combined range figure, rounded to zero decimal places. 1314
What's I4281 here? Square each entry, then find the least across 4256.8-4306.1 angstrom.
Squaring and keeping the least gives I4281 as 1075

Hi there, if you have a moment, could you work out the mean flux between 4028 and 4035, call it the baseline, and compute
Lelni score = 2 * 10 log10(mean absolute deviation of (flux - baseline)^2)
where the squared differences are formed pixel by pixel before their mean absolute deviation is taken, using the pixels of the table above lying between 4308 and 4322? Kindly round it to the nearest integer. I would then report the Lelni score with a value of 31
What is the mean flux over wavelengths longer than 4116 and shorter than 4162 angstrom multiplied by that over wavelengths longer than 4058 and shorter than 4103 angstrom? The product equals 1741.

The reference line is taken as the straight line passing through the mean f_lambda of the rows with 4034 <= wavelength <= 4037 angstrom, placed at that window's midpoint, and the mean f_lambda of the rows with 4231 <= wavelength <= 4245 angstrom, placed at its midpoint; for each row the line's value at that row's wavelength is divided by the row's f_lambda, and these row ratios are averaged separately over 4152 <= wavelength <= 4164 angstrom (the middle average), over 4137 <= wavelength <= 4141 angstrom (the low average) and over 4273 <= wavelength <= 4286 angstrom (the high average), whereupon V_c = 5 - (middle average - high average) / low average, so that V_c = 4.97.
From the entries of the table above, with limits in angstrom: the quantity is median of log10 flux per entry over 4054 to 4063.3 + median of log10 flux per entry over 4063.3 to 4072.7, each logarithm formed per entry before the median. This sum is 3.25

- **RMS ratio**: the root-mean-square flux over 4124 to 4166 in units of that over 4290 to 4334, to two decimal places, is 0.96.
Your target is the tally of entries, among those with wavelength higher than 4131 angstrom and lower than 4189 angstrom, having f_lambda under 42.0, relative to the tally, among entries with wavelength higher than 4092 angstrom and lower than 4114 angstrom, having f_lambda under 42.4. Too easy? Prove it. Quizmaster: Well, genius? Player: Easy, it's 3.4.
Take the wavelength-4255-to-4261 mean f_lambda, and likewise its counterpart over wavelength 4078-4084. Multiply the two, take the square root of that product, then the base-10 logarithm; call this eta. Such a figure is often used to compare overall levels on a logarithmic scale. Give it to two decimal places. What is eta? 1.64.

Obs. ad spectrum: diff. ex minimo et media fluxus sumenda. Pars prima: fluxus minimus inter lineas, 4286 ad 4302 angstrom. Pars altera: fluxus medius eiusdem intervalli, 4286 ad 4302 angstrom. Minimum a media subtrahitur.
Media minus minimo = 5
